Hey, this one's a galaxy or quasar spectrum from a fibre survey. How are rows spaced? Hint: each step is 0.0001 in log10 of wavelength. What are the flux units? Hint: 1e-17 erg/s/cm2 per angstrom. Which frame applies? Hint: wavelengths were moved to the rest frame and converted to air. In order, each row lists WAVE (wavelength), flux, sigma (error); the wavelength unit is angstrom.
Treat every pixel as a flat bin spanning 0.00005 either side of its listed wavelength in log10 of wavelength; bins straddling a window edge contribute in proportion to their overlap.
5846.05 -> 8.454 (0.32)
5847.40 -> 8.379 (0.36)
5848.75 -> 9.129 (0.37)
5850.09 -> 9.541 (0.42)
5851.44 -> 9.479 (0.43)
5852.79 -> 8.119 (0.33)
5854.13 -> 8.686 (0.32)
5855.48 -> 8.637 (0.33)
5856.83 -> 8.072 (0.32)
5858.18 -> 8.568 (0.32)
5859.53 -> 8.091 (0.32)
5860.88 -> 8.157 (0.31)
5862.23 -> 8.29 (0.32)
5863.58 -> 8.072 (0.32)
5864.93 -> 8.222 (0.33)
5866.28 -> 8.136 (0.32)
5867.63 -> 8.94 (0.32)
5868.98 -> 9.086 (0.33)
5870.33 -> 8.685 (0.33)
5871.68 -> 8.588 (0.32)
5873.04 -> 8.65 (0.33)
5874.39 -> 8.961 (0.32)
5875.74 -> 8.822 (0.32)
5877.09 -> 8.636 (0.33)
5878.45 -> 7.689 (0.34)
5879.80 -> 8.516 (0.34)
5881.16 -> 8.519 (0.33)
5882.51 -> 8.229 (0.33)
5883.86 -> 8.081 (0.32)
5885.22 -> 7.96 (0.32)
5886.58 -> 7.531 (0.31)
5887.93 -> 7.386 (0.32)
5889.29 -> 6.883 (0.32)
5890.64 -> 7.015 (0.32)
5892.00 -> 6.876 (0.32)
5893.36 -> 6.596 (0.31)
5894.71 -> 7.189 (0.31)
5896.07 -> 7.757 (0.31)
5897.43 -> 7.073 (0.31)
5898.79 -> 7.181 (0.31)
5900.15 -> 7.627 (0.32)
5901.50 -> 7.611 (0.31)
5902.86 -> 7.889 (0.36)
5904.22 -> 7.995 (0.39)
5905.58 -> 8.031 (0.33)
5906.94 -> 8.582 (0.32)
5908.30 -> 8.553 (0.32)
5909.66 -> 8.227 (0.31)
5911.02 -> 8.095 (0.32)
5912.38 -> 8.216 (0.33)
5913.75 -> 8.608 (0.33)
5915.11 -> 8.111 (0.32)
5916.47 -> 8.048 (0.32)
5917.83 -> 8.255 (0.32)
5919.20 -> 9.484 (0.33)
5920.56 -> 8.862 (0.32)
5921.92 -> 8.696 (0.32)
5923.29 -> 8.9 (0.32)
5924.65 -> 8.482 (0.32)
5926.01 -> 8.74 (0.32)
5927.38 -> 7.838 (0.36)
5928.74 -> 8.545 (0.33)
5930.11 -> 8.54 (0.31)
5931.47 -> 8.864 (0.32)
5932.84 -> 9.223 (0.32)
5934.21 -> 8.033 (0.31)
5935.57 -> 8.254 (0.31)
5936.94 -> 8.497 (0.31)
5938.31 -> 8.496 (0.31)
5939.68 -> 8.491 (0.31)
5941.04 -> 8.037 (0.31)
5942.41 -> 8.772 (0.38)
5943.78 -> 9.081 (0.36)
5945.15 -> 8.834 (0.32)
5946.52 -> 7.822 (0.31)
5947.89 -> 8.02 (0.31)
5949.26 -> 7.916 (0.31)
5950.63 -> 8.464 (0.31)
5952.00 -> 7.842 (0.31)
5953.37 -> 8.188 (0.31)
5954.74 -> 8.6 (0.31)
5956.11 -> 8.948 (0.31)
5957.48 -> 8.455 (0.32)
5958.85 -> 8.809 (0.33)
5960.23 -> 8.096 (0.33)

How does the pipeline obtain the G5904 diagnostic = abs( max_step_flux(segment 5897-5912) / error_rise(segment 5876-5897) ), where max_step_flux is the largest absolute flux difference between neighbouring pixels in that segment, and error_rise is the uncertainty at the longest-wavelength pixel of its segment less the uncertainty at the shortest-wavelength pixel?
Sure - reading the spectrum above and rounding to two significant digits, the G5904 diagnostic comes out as 28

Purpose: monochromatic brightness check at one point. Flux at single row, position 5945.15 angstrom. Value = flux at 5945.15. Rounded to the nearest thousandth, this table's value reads 8.834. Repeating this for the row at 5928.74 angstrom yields 8.545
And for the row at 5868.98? 9.086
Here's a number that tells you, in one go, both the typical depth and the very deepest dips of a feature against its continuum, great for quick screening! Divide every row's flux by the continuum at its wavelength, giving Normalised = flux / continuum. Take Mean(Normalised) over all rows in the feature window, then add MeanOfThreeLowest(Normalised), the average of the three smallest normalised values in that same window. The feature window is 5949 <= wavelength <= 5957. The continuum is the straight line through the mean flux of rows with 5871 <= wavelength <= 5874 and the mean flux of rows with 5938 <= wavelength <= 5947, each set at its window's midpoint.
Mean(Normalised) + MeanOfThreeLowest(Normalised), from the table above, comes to 1.92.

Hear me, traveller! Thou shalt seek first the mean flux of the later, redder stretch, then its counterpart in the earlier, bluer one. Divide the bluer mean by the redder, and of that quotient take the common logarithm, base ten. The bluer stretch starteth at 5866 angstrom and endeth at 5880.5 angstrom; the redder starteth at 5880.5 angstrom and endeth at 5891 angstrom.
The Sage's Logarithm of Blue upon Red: 0.048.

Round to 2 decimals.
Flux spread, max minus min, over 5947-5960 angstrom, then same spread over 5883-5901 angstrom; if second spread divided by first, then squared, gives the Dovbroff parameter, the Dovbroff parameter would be 1.80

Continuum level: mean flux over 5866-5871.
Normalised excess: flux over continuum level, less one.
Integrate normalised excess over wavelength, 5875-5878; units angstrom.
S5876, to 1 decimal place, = 0.0 angstrom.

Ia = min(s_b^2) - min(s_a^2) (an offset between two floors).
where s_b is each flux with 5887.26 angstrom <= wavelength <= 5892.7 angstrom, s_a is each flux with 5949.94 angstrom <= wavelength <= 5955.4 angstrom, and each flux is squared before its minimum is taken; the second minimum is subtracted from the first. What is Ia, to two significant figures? -14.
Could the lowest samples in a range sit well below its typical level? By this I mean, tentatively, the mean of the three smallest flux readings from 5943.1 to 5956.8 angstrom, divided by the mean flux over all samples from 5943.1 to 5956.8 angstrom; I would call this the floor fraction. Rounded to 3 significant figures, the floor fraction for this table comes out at 0.939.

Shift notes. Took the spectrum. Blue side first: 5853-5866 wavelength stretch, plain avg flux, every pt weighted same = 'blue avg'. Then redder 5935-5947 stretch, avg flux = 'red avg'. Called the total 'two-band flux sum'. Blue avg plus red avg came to 16.8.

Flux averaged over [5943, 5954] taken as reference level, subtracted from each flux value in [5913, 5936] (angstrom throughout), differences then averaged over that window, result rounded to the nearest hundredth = 0.29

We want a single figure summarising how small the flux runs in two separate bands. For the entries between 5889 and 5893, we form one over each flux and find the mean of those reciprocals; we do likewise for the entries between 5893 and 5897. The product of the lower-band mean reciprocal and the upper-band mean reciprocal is 0.0202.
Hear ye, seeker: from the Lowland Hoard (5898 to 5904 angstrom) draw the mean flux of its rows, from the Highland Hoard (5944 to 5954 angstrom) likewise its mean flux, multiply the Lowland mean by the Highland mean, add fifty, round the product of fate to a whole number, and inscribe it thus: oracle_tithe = 112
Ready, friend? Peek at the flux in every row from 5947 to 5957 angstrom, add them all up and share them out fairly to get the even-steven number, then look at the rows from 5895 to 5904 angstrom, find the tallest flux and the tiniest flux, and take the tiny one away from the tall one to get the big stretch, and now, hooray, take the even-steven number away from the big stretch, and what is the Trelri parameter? -7.5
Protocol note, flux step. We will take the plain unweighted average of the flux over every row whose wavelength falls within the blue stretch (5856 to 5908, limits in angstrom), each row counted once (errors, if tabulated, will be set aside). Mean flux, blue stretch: 8.01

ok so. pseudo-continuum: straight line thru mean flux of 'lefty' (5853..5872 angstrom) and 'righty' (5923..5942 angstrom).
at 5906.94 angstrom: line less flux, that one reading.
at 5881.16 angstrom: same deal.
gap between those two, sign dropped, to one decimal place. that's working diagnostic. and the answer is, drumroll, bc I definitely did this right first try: 0.0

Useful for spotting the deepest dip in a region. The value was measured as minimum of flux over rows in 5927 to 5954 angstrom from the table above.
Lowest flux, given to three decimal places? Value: 7.822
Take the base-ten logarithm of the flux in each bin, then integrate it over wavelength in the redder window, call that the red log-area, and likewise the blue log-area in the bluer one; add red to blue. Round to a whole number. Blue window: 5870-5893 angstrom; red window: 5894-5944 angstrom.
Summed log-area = 67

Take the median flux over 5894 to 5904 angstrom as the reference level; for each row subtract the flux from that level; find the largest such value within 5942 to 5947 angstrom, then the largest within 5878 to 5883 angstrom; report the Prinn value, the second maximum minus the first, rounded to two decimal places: 0.13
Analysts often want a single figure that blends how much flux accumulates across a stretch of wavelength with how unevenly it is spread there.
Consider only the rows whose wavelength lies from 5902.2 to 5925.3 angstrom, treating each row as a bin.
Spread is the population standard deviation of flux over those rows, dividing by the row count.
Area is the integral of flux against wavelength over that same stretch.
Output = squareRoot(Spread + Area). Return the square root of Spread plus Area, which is 14.0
